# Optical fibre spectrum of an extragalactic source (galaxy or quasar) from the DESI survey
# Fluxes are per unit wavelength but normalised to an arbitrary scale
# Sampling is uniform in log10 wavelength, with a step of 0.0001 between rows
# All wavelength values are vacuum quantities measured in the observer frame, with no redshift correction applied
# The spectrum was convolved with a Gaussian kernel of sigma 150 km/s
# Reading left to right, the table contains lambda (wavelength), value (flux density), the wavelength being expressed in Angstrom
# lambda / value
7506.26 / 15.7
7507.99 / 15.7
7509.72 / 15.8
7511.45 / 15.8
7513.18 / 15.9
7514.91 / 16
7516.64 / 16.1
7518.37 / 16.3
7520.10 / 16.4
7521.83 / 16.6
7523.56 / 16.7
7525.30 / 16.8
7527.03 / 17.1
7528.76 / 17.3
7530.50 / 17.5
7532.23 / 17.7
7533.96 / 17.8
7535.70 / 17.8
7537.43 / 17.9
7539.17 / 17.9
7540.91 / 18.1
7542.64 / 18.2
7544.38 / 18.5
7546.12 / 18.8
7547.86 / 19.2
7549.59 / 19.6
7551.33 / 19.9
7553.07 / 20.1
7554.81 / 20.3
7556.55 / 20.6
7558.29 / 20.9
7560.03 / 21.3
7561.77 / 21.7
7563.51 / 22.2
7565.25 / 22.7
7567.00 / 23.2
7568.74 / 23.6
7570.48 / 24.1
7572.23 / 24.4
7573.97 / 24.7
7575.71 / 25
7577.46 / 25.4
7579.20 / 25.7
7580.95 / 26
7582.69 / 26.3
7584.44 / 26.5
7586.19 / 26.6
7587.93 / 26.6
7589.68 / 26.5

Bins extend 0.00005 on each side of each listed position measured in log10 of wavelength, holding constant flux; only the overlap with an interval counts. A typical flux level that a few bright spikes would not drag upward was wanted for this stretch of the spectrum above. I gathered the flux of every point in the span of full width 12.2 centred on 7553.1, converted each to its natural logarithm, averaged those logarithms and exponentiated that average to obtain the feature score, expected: 20.1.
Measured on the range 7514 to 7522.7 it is 16.3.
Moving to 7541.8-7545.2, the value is 18.3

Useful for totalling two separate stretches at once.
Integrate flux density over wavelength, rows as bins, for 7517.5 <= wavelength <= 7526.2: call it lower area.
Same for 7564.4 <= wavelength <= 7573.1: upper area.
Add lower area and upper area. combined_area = 349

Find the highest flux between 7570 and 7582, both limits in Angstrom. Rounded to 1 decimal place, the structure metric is 26.0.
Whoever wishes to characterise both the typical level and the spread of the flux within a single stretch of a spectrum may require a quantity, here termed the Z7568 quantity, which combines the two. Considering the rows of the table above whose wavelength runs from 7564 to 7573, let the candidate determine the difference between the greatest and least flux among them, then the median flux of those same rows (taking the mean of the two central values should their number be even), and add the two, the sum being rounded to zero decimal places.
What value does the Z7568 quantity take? 25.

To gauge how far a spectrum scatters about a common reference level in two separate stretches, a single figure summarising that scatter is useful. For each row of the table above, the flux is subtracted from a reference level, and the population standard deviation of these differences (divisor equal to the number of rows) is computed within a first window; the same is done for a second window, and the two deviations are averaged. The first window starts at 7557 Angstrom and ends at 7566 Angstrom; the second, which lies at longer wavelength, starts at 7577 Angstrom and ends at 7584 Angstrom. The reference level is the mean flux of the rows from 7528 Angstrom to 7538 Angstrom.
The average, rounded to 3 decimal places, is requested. 0.486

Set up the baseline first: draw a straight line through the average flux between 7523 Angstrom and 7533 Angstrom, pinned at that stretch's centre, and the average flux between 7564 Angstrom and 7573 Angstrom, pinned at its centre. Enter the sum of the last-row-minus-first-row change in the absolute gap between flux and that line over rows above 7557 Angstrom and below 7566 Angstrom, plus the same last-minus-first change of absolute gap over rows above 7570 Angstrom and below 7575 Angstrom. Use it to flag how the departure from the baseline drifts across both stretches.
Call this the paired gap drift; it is -0.7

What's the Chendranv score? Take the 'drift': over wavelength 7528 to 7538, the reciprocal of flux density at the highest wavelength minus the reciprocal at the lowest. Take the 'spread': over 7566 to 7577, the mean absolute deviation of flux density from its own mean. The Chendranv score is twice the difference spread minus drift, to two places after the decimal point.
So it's 1.07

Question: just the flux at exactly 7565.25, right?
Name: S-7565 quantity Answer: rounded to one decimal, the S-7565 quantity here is 22.7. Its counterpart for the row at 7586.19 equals 26.6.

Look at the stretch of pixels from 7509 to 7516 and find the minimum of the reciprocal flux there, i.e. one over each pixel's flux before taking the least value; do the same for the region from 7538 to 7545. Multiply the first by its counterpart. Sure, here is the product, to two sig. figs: 0.0034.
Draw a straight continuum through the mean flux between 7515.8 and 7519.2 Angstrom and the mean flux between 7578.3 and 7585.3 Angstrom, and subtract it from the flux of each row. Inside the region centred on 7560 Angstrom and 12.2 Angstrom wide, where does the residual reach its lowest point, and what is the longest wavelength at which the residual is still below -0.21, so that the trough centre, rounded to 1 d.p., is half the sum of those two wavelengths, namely 7560.0 Angstrom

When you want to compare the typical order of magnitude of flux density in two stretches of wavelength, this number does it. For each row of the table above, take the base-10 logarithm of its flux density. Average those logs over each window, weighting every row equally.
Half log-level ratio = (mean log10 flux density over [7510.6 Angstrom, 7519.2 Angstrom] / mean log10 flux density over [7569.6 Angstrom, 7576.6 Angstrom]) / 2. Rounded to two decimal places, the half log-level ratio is 0.43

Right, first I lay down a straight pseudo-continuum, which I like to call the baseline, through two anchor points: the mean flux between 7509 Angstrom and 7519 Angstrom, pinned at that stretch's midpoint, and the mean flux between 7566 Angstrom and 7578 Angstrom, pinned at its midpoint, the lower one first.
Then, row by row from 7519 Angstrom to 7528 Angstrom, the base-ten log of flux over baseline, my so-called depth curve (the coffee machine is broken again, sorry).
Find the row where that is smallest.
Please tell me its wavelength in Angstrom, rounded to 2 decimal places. 7525.30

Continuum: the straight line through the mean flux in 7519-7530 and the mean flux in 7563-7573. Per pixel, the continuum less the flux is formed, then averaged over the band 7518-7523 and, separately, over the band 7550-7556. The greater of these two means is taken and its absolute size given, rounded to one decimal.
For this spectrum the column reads 1.0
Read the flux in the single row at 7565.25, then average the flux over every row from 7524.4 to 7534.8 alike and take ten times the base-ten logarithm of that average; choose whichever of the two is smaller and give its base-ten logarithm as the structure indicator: 1.09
